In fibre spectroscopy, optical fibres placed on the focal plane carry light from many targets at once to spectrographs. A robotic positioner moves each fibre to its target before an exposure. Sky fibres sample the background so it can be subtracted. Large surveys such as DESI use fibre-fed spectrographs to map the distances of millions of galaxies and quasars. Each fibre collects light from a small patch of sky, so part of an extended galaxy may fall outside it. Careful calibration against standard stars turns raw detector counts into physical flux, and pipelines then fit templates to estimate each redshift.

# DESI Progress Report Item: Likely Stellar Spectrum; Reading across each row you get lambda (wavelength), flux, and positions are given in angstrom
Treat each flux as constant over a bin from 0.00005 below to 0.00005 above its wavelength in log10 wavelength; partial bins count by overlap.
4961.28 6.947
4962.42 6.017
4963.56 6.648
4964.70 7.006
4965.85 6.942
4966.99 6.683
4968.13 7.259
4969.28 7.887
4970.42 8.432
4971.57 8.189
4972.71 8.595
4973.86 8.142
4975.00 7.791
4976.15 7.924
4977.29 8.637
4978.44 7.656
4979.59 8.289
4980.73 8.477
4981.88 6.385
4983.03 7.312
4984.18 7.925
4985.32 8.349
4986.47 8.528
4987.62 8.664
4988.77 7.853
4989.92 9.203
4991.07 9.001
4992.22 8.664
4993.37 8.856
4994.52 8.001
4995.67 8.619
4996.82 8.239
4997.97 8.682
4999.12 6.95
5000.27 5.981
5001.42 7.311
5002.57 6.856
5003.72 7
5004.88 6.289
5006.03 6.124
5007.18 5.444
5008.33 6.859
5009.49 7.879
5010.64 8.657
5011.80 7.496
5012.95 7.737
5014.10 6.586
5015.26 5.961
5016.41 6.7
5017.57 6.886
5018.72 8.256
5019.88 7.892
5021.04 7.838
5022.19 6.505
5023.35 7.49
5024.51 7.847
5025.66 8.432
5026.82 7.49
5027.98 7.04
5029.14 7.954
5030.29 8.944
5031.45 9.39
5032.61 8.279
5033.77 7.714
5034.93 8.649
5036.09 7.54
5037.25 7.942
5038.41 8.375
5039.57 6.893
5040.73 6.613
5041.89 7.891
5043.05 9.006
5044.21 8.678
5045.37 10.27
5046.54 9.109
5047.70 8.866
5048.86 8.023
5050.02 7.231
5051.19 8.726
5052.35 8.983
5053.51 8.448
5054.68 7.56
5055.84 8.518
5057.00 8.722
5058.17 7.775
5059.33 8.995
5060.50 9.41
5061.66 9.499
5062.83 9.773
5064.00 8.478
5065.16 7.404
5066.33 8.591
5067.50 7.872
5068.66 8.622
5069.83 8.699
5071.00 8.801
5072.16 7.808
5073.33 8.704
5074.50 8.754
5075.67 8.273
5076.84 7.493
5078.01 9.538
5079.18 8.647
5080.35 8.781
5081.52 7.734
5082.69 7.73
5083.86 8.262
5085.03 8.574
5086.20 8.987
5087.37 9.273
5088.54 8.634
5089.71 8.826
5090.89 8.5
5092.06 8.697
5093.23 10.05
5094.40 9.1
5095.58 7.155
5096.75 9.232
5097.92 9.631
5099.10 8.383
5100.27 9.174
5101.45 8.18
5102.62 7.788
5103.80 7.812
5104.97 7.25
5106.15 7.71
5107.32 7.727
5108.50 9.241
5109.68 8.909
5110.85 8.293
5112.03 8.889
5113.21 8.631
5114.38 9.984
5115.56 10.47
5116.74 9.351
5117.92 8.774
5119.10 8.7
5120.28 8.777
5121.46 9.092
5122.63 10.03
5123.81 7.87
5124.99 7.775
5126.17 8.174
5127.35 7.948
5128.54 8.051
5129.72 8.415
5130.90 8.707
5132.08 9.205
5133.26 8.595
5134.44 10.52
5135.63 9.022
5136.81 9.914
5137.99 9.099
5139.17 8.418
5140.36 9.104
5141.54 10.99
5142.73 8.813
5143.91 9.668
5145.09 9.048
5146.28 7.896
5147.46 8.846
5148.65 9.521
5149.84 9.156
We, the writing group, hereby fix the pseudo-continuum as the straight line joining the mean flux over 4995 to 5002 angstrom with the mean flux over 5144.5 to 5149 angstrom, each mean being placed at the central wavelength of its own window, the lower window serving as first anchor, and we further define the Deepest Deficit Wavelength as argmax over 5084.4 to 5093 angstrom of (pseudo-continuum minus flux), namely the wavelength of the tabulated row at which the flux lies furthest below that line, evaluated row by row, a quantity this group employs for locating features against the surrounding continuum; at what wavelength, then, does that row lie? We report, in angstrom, 5090.89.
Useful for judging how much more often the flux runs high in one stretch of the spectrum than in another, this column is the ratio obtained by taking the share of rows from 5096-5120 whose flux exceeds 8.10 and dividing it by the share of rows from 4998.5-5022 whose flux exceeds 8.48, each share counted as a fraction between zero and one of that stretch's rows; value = 15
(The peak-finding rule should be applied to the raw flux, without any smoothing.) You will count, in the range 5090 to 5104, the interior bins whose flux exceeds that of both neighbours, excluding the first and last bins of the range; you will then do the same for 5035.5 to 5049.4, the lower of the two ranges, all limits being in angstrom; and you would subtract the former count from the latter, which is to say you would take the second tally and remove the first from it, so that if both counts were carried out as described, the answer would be 0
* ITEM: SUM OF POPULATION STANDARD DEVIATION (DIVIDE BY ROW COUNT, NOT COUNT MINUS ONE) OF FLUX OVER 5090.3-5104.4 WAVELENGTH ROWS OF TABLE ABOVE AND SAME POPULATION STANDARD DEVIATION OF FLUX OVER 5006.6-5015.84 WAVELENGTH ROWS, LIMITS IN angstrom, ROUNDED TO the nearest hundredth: 1.80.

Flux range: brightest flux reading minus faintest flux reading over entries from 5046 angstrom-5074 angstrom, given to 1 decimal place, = 2.5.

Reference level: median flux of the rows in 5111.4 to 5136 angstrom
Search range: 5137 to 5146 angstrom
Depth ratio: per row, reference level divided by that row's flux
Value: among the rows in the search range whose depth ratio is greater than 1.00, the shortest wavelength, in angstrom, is 5139.17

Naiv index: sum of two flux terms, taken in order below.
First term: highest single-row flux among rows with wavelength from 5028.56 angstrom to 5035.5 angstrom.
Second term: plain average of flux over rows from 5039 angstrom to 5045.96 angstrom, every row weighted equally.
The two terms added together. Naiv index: 17.6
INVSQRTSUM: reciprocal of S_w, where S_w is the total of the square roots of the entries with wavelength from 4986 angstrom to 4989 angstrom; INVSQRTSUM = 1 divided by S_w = 0.115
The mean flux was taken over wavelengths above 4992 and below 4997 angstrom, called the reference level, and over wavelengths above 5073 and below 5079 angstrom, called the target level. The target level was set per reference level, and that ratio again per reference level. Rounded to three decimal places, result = 0.119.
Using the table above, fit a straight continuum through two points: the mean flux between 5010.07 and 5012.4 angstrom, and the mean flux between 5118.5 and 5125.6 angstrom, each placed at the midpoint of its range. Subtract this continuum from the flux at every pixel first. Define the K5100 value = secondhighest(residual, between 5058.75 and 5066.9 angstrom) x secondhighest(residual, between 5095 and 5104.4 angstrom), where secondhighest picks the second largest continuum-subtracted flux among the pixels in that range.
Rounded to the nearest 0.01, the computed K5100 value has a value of 0.76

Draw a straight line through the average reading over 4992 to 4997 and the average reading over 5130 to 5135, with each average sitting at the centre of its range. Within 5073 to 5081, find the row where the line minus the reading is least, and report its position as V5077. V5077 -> 5078.01 angstrom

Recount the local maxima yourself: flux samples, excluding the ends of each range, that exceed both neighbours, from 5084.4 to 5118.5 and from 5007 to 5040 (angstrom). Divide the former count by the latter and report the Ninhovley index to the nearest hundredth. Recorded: 1.29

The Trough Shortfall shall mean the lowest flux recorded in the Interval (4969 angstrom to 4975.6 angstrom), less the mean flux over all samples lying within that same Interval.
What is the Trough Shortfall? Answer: -0.4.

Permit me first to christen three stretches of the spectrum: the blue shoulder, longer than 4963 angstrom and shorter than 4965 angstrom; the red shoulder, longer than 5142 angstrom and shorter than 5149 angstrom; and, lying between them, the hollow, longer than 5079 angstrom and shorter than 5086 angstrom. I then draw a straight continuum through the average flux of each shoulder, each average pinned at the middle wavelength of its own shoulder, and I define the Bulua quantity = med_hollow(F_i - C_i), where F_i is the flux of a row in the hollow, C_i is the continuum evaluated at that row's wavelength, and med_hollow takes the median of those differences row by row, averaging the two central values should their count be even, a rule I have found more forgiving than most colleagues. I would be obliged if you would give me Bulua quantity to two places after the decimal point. 0.17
